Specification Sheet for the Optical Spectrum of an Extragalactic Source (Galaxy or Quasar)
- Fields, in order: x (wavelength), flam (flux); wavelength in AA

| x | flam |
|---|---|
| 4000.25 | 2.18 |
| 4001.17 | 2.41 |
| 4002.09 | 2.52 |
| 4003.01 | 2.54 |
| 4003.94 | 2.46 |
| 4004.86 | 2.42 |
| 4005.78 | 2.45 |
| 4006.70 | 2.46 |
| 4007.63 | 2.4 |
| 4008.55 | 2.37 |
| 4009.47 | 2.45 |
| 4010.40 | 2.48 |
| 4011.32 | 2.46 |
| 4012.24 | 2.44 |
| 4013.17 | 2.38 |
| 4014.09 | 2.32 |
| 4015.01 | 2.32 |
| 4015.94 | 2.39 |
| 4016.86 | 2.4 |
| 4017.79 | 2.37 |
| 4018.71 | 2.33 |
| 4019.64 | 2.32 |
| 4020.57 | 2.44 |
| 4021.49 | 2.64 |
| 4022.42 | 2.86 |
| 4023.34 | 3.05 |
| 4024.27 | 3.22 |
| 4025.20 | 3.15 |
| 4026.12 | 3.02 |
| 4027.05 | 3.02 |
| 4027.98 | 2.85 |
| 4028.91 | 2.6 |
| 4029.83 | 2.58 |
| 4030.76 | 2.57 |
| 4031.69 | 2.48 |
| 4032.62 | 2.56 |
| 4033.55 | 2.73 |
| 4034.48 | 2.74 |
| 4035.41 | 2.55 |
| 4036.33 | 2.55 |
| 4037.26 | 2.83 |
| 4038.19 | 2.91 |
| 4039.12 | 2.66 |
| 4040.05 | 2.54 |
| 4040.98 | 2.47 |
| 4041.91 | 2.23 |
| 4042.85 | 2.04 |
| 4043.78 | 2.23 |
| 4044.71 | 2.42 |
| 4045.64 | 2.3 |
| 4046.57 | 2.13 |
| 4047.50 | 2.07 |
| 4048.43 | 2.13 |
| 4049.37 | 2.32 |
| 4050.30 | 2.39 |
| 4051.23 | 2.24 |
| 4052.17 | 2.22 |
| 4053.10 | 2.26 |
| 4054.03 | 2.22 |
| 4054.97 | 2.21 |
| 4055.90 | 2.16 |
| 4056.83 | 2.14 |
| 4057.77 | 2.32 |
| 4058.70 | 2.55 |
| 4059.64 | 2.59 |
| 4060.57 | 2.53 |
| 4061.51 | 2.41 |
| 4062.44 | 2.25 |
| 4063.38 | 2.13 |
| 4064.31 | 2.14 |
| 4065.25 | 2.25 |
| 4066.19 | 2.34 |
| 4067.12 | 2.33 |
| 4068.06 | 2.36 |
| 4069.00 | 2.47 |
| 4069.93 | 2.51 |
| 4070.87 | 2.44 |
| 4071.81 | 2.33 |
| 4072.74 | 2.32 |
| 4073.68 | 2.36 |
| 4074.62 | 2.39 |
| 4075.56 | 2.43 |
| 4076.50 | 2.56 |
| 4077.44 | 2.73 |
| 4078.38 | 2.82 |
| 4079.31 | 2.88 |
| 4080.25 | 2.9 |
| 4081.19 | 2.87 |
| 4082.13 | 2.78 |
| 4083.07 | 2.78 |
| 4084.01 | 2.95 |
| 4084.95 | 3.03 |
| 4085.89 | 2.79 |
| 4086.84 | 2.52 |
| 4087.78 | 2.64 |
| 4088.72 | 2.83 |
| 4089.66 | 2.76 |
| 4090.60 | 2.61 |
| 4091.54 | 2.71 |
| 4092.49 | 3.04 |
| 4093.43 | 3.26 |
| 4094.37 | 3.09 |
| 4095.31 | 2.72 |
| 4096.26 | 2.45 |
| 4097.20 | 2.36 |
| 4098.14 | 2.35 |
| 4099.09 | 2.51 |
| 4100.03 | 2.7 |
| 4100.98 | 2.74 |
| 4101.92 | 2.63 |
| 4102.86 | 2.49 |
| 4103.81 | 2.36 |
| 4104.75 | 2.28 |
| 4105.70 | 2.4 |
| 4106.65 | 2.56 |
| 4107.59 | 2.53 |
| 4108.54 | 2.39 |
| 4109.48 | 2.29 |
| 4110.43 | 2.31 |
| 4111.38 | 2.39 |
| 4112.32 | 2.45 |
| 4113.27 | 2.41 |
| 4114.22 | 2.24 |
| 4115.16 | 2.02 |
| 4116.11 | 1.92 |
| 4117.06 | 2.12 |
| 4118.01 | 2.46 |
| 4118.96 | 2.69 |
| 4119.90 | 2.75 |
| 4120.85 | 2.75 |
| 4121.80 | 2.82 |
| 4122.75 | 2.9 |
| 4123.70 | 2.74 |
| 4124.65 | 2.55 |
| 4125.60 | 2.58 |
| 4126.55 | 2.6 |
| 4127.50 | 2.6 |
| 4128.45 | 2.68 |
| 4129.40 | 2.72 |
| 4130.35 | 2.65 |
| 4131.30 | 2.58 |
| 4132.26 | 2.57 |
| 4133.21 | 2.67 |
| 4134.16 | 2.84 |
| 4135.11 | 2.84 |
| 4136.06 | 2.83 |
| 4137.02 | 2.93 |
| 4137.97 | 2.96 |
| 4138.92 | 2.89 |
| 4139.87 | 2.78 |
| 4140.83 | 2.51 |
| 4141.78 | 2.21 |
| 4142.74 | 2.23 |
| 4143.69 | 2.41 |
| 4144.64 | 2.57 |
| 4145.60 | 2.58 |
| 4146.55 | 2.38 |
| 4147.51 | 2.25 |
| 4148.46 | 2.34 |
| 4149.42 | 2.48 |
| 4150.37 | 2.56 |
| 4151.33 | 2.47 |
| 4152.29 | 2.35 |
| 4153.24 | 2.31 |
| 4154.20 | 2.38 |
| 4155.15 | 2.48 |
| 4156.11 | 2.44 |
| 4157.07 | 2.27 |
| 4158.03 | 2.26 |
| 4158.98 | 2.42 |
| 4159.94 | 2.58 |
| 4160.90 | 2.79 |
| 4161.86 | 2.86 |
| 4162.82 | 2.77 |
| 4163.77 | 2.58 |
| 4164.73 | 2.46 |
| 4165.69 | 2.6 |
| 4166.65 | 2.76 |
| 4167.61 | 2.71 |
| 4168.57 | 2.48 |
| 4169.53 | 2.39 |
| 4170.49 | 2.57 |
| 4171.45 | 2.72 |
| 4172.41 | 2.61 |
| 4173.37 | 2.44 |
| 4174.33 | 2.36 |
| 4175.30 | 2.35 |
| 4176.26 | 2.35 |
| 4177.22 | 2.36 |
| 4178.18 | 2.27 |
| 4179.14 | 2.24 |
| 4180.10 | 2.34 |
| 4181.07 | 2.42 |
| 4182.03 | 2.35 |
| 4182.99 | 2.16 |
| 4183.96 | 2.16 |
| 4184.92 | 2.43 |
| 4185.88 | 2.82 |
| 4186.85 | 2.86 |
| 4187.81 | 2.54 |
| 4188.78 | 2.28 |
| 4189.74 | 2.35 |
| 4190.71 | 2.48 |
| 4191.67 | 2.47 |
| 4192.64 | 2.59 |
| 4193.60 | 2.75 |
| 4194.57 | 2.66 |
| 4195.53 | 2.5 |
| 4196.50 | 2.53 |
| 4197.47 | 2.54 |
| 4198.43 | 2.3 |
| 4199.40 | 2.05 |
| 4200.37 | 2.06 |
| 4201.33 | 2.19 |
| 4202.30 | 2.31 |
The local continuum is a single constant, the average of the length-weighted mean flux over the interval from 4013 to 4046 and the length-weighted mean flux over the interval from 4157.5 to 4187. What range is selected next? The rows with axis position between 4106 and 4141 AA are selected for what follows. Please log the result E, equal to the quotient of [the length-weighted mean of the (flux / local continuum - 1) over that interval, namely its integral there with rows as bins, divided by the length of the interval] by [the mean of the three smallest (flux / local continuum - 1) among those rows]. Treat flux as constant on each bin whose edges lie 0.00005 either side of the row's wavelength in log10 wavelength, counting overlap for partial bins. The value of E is -0.08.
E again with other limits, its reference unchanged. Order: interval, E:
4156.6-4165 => -0.07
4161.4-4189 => 0.14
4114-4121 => 0.36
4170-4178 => 0.42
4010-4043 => -0.18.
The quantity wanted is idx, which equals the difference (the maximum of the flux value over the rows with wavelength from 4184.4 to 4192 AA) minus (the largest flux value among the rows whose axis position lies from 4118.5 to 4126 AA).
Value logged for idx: 0.0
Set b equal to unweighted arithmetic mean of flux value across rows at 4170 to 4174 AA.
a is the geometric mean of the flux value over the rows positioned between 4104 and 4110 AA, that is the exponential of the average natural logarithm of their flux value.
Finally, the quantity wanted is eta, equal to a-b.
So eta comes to -0.18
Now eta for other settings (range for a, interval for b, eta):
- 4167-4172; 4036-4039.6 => -0.17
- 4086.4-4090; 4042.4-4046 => 0.44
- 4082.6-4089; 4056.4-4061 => 0.36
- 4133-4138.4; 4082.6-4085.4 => -0.08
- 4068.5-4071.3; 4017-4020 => 0.13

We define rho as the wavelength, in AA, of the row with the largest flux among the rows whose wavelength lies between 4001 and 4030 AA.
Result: 4024.27 AA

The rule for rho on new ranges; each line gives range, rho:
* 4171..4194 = 4186.85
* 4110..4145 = 4137.97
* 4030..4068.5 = 4038.19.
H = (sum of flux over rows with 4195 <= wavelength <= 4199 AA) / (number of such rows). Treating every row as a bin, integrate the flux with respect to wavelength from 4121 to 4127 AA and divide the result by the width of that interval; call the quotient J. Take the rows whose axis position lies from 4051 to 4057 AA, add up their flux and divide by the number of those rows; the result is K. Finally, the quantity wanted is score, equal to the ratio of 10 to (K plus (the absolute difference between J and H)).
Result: 4.1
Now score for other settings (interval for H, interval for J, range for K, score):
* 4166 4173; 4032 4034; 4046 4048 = 4.7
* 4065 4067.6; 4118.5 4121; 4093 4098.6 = 3.2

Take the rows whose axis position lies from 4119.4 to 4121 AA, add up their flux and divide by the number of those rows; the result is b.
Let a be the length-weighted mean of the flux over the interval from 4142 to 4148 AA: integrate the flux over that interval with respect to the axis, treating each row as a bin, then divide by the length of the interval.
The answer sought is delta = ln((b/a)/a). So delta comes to -0.74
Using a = 2.40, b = 2.75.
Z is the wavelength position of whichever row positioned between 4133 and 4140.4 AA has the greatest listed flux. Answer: 4137.97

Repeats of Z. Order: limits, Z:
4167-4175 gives 4171.45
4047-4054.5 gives 4050.30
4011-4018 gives 4011.32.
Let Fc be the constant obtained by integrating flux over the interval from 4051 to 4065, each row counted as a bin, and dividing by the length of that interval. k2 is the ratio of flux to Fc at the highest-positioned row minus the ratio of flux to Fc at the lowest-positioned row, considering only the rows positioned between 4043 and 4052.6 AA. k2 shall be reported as 0.0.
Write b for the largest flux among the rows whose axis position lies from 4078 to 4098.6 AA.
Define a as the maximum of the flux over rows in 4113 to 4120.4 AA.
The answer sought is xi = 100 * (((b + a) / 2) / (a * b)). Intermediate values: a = 2.75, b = 3.26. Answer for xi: 33.5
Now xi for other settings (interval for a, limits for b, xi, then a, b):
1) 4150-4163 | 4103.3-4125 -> 34.7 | 2.86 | 2.9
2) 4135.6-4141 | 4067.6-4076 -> 36.8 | 2.96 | 2.51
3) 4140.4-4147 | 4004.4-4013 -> 39.5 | 2.58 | 2.48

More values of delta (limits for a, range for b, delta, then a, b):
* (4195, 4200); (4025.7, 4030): -0.70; 2.38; 2.81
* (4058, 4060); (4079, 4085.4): -0.80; 2.54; 2.88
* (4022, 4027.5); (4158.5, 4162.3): -1.26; 3.06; 2.66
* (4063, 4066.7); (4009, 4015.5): -0.72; 2.22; 2.41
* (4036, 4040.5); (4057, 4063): -1.10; 2.70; 2.44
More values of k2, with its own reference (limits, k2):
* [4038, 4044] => -0.3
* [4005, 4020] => -0.1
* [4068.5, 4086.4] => 0.1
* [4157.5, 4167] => 0.2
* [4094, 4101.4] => -0.2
